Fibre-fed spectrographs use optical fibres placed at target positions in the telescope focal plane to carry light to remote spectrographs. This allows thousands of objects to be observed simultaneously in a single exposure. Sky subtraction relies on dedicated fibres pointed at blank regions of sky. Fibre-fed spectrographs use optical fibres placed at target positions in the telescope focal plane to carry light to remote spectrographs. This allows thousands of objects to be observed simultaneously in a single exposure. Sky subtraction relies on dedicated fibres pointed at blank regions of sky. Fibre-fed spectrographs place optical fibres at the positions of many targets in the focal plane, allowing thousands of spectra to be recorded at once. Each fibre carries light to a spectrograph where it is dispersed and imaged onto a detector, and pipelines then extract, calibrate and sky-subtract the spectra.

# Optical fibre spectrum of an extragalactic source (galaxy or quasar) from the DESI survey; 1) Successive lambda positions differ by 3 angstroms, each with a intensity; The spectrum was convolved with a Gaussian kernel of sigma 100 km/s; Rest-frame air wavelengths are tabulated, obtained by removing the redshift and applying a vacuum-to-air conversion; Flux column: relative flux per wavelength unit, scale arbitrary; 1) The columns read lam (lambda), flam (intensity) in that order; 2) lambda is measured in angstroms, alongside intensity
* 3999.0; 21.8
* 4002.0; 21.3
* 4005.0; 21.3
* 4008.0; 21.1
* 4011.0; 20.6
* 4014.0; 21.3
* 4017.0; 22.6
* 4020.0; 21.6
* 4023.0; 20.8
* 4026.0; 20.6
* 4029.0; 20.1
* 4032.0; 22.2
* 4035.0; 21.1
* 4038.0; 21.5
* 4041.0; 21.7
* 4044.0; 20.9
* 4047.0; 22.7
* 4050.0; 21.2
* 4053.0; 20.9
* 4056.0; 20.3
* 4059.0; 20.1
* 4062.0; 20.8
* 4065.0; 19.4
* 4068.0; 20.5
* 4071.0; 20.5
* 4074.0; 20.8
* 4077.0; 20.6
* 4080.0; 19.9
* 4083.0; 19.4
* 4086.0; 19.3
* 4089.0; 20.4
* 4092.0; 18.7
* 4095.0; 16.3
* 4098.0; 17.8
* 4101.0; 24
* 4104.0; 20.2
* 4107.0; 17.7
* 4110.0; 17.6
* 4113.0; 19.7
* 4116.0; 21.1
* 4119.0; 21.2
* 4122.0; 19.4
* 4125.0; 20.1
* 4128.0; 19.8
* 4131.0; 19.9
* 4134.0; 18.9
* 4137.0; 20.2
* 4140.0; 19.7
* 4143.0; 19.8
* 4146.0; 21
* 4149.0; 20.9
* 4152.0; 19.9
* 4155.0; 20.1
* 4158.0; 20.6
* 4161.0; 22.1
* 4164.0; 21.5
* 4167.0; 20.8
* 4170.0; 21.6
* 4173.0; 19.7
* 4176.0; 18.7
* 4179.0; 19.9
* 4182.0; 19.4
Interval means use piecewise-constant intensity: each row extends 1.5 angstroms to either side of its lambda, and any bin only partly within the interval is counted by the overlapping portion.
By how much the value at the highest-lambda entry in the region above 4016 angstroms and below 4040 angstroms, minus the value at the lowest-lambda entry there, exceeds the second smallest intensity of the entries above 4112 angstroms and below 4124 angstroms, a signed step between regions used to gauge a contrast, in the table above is -20.8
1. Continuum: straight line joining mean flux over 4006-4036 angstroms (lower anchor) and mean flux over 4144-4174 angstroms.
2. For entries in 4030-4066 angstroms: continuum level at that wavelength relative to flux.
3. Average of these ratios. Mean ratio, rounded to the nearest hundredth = 1.00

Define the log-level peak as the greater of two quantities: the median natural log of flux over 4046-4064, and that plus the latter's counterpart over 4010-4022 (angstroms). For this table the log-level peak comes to 6.10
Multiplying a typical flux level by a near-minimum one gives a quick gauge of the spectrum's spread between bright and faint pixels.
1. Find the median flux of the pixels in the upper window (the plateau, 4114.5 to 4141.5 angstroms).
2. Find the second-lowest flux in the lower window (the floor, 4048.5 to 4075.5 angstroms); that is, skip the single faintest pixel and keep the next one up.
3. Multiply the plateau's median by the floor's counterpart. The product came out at 400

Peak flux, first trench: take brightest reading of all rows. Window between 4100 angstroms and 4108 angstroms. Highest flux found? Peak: 24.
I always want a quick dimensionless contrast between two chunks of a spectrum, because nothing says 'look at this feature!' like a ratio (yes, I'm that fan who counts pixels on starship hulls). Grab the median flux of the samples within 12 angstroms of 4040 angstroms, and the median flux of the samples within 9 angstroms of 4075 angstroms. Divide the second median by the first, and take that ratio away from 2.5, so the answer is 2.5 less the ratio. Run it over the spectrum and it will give 1.54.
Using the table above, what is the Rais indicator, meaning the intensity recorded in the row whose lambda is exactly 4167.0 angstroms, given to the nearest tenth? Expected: 20.8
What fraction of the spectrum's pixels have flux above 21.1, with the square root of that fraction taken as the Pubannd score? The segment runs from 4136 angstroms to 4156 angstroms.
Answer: 0.0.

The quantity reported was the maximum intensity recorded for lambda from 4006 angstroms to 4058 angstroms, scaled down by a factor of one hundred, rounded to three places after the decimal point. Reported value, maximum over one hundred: 0.227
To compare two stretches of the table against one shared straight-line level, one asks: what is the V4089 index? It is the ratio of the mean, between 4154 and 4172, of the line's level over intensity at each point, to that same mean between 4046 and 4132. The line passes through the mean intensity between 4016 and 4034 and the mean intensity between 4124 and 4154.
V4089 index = 0.91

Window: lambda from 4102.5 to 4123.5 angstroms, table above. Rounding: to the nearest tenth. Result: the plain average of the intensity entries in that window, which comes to 19.6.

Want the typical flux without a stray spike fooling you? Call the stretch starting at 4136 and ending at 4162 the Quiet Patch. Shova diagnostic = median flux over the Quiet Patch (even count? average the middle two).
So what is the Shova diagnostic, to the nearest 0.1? 20.2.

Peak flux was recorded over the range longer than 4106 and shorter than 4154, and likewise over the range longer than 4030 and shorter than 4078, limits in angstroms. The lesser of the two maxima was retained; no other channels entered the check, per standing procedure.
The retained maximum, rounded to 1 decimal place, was 21.2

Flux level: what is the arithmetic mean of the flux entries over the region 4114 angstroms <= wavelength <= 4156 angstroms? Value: 20.1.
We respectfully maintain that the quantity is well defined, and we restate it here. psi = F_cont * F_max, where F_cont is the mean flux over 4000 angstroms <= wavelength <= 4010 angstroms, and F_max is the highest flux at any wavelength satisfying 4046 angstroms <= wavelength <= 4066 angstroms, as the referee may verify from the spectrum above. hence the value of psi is 482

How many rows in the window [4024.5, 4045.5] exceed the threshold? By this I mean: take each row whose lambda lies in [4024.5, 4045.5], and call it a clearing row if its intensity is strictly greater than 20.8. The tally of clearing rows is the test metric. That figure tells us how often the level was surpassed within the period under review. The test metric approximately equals 5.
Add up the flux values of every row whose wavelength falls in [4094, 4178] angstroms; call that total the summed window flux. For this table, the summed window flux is 560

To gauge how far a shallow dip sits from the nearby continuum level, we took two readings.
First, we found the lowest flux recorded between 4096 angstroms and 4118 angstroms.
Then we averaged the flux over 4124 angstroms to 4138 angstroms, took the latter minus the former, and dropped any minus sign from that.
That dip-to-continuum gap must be 2.2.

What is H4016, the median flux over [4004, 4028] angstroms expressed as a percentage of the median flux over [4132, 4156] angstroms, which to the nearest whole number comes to 106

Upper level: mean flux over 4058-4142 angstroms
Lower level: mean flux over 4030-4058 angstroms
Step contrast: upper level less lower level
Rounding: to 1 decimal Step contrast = -1.6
